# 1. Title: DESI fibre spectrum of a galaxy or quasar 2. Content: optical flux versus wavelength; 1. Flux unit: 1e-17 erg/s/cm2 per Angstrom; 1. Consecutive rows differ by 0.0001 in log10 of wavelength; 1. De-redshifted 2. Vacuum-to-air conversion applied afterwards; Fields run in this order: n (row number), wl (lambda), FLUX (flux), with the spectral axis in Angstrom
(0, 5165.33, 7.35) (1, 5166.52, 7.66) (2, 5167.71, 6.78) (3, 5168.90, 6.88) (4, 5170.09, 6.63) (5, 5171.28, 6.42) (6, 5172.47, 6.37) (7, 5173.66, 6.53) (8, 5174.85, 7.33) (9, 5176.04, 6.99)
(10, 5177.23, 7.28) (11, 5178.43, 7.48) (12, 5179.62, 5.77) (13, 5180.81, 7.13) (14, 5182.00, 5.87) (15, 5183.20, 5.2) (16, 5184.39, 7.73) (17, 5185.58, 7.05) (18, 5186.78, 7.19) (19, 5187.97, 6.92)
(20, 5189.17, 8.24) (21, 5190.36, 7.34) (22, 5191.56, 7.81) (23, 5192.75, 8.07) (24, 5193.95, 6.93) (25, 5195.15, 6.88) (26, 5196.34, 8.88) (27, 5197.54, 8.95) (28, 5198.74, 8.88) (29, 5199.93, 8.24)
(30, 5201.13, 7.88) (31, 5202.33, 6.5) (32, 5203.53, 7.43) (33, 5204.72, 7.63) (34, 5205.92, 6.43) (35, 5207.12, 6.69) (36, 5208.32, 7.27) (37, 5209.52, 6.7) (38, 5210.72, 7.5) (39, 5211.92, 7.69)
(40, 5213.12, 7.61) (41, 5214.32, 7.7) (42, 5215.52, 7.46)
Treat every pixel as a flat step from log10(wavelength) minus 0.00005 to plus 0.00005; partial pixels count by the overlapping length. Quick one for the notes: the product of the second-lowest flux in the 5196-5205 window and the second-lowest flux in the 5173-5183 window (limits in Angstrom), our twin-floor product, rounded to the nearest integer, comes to 44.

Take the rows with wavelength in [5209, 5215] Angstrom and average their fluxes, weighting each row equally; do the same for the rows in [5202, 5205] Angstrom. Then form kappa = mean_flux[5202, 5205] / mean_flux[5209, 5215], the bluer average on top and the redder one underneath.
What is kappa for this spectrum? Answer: 0.97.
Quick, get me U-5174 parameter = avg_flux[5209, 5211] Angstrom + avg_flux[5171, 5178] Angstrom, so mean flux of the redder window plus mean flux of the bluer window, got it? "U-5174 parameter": 13.9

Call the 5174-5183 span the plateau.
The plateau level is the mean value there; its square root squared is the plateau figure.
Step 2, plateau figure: 6.8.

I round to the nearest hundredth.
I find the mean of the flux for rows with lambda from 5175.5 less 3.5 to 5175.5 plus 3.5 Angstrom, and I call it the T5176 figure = 7.00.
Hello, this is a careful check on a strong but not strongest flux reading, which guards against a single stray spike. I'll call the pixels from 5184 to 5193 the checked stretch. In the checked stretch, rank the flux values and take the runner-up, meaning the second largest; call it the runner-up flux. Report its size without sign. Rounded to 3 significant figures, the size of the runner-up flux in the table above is 8.07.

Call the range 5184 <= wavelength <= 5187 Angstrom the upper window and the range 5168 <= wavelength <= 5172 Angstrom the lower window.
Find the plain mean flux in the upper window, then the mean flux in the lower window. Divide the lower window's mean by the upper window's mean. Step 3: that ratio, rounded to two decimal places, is 0.91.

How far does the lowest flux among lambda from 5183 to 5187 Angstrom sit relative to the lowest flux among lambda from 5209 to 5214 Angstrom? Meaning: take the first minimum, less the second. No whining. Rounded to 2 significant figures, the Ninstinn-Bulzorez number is -1.5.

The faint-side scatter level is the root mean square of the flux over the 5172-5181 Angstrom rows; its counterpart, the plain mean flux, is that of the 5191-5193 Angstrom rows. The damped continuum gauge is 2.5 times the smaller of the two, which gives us 17.2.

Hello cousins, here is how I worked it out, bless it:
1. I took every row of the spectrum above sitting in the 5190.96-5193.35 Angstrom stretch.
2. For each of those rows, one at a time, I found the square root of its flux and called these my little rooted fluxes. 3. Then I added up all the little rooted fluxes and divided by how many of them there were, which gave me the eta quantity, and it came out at 2.82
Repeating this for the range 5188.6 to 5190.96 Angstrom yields 2.79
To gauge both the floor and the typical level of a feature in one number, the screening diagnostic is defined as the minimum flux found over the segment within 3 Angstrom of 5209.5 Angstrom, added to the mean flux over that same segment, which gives 13.9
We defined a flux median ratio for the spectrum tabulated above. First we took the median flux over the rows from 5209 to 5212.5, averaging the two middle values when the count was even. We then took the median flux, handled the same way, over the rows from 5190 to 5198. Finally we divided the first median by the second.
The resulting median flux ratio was 0.96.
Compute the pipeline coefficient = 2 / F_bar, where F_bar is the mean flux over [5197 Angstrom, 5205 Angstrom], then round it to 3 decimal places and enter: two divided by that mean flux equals 0.252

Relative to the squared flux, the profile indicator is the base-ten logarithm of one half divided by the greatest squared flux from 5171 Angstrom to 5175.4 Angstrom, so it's -2.03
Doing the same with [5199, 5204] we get -2.13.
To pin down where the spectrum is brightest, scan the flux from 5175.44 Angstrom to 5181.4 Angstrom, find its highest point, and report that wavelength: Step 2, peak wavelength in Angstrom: 5178.43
